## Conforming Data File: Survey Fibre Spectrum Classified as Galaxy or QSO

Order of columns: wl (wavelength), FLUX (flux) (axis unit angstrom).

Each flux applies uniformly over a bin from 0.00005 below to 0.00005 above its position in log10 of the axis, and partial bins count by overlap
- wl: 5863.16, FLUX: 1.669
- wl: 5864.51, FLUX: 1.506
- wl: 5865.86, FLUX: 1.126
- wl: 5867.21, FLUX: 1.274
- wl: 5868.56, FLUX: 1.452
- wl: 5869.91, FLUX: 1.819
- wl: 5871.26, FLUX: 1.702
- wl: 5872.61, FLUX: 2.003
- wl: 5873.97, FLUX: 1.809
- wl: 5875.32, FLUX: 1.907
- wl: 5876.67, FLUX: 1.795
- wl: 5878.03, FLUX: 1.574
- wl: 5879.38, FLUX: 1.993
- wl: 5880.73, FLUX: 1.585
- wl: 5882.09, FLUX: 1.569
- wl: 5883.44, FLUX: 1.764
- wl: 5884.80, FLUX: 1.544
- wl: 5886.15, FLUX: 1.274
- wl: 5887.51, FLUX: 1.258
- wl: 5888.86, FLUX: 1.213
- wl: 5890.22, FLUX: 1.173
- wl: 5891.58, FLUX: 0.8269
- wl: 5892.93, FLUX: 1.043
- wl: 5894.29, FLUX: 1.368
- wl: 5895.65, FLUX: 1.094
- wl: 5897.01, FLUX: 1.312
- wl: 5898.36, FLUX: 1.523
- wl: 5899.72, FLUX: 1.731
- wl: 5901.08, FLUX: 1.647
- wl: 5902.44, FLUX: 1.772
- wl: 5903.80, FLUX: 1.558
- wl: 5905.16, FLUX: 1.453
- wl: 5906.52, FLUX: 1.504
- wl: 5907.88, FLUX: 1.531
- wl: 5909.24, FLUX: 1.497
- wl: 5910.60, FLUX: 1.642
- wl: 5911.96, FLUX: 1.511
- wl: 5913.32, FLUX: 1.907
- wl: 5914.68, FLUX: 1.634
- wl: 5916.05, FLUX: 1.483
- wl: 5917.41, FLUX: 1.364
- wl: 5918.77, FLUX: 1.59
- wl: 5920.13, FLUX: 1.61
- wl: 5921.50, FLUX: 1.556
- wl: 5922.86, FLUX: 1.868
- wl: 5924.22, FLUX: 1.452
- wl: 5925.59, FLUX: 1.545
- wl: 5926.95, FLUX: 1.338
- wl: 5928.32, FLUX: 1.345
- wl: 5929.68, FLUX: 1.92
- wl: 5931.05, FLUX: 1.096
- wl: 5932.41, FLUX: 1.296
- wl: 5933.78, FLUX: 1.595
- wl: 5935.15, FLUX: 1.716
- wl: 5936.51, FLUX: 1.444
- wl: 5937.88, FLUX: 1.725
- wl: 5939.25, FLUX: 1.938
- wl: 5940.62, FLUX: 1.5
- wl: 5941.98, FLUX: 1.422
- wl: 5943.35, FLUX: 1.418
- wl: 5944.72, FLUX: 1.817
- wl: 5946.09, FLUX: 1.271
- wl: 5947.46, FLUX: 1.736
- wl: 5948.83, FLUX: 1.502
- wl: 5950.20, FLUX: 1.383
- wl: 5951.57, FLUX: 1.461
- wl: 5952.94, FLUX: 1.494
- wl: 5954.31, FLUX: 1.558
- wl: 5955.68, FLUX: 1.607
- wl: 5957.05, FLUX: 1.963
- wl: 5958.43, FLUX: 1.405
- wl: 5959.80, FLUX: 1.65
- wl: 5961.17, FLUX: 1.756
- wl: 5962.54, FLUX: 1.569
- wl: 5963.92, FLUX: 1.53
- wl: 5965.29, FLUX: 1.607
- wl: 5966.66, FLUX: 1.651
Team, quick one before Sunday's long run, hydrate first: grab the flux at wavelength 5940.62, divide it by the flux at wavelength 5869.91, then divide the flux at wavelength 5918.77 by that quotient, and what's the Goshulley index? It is 1.93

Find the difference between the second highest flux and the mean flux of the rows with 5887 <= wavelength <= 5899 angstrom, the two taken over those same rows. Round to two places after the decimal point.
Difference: 0.17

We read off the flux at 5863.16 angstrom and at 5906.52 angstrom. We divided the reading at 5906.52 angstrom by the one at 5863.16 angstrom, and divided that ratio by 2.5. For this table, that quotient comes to 0.4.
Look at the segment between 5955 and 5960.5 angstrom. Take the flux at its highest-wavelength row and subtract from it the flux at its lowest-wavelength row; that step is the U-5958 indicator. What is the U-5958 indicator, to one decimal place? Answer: 0.0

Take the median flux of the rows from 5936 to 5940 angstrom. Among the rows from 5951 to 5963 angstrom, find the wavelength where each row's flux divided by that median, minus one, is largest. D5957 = 5957.05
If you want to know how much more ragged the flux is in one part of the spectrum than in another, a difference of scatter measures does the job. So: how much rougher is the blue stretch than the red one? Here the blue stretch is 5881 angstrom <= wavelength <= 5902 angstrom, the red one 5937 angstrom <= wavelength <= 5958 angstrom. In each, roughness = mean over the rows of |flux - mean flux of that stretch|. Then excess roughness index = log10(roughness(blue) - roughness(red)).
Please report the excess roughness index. -1.29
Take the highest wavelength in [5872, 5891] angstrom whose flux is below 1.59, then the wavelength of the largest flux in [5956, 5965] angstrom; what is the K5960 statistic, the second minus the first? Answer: 66.8 angstrom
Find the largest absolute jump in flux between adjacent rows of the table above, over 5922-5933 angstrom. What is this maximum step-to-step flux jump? 0.8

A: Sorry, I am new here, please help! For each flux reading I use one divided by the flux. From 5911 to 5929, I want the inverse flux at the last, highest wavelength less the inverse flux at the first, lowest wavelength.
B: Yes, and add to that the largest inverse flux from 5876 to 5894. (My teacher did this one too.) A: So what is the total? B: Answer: 1.3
